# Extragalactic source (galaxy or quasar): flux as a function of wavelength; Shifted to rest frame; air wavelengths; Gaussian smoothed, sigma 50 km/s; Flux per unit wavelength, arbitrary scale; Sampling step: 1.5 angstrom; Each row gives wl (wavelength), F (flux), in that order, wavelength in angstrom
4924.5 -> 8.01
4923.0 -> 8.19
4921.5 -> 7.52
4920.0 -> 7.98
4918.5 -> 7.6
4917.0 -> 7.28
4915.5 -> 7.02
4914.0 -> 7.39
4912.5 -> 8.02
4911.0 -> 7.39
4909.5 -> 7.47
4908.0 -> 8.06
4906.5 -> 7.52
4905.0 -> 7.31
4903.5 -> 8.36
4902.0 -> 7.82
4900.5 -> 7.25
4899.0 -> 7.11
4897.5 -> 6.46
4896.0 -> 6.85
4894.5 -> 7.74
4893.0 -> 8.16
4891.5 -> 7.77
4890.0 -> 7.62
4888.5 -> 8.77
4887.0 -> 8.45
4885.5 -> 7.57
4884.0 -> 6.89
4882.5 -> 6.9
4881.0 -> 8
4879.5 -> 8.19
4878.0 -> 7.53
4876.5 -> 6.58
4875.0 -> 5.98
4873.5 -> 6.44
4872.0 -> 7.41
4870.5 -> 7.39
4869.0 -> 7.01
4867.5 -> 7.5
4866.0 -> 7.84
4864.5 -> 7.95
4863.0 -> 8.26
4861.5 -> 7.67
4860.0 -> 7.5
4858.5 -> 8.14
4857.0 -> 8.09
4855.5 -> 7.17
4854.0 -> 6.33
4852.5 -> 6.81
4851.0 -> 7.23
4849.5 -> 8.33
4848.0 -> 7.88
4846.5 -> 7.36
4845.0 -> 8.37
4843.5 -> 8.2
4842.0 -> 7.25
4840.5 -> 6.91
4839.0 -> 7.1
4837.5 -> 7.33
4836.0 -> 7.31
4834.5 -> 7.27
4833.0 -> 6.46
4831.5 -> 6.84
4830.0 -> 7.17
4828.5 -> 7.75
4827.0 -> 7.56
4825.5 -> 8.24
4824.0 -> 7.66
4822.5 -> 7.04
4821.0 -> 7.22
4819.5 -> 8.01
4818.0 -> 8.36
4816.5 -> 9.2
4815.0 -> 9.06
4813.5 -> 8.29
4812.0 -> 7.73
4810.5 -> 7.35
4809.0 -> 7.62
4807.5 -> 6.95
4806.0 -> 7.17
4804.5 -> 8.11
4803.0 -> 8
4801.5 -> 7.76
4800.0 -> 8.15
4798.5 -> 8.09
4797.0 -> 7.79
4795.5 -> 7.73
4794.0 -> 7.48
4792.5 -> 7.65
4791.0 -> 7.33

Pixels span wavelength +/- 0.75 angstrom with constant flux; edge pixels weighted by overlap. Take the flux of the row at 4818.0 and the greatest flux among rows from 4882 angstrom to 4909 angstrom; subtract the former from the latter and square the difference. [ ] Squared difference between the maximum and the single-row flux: 0.2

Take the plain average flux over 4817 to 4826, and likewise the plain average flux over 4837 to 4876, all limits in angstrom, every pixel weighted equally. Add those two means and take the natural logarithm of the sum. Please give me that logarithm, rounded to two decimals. 2.72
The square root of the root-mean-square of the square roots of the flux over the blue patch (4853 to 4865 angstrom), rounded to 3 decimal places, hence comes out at 1.662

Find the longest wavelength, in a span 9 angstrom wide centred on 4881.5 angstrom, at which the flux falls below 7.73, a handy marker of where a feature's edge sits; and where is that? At 4885.5 angstrom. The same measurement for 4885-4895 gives 4890.0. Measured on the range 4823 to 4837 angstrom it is 4836.0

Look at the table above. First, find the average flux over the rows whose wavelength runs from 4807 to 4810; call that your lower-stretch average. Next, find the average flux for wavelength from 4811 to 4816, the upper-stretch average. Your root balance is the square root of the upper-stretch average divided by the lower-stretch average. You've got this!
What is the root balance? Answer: 1.07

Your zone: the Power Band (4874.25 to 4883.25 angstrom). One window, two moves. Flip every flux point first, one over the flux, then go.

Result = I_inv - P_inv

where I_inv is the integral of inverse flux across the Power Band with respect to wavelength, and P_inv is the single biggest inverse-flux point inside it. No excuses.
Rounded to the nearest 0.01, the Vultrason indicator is 1.10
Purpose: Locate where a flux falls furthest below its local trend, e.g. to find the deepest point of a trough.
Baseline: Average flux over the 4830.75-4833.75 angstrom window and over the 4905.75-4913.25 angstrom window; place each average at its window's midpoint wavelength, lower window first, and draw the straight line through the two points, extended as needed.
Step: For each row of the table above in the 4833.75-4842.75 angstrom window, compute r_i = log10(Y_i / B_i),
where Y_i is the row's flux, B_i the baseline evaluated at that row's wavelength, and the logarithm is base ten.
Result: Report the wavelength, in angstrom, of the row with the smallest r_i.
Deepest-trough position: 4840.5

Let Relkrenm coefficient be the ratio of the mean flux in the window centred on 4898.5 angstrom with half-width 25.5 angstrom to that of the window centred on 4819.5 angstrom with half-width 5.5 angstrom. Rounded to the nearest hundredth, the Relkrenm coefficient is 0.93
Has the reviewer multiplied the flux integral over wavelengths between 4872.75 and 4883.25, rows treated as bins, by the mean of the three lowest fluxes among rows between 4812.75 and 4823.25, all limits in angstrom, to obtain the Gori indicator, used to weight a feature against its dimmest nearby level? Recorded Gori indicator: 553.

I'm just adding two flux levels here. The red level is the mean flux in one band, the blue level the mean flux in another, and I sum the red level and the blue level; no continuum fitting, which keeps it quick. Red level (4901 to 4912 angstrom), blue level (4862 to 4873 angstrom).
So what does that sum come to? 15.3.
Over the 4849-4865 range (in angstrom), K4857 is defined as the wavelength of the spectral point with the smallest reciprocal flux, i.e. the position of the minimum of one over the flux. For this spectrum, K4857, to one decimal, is 4849.5 angstrom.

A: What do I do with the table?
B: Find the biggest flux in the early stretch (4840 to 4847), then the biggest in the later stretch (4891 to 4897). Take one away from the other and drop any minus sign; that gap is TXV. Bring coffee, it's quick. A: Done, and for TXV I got 0.21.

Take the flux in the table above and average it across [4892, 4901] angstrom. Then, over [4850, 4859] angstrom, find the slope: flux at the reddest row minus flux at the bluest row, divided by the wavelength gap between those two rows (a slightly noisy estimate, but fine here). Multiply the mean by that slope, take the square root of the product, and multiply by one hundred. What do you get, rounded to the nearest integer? 94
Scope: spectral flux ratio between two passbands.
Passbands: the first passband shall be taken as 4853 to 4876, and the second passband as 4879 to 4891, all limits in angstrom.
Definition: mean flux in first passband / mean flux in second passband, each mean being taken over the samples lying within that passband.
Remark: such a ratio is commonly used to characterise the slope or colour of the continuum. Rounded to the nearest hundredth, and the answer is 0.95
